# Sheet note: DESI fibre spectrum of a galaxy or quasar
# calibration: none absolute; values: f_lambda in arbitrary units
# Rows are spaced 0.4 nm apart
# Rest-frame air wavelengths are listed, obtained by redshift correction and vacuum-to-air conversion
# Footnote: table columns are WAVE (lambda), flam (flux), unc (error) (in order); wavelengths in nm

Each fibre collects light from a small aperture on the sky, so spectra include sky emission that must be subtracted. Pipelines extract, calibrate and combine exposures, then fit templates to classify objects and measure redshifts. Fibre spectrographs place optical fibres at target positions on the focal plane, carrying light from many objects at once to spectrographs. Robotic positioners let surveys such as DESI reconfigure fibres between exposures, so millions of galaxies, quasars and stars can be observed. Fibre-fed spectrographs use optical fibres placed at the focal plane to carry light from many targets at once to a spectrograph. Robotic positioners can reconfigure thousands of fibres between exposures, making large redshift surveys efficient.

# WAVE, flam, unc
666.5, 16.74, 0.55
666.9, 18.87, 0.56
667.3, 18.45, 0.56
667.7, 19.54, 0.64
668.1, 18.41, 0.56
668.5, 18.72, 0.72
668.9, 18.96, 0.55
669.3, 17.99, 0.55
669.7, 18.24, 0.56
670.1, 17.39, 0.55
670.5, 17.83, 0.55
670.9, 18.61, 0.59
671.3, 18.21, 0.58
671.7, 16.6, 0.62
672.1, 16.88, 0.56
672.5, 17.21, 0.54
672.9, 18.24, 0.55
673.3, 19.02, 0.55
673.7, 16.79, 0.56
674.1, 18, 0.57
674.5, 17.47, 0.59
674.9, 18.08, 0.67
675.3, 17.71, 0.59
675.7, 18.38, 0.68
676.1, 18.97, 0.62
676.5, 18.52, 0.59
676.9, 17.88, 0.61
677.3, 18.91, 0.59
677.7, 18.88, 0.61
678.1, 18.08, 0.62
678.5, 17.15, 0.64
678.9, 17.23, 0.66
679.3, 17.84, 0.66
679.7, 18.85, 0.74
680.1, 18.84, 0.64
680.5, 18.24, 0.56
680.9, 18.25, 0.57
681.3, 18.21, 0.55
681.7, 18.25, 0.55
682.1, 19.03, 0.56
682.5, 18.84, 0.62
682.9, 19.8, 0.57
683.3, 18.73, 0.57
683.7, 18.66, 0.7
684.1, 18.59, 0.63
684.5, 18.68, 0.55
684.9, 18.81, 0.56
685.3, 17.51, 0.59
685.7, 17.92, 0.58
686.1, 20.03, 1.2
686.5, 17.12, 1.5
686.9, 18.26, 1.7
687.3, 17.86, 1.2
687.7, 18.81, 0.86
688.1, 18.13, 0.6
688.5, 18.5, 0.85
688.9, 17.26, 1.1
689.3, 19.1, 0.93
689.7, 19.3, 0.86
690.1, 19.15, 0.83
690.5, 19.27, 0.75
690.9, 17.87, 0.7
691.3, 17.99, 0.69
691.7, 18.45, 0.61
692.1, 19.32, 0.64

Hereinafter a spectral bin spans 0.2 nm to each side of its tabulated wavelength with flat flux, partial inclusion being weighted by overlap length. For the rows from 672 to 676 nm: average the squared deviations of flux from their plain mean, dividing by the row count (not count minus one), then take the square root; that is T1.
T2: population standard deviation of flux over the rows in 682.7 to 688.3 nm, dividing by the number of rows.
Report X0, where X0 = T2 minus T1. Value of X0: 0.10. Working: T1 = 0.67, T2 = 0.76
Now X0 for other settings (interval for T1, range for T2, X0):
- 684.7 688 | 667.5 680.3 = -0.13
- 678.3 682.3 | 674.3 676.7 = -0.11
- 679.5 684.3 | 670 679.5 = 0.27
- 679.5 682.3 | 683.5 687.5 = 0.43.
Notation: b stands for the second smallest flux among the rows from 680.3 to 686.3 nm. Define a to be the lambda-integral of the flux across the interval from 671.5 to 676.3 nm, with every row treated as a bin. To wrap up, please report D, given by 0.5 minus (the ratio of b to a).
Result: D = 0.29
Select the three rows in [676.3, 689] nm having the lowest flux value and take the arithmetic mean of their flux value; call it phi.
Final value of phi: 17.2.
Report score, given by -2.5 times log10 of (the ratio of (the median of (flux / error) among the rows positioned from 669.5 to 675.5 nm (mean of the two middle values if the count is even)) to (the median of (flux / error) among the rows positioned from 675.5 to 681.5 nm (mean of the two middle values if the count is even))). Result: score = -0.075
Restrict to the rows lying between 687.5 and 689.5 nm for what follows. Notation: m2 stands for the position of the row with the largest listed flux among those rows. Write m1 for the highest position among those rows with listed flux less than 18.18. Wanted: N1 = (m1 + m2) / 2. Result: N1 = 689.10 nm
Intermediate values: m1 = 688.9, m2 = 689.3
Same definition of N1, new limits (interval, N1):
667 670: 668.50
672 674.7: 673.90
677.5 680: 678.50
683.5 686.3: 685.90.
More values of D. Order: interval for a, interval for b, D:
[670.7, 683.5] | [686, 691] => 0.43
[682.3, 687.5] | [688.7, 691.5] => 0.31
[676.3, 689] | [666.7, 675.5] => 0.43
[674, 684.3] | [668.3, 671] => 0.41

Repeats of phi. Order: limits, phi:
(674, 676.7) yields 17.7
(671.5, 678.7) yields 16.8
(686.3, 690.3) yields 17.4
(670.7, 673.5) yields 16.9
